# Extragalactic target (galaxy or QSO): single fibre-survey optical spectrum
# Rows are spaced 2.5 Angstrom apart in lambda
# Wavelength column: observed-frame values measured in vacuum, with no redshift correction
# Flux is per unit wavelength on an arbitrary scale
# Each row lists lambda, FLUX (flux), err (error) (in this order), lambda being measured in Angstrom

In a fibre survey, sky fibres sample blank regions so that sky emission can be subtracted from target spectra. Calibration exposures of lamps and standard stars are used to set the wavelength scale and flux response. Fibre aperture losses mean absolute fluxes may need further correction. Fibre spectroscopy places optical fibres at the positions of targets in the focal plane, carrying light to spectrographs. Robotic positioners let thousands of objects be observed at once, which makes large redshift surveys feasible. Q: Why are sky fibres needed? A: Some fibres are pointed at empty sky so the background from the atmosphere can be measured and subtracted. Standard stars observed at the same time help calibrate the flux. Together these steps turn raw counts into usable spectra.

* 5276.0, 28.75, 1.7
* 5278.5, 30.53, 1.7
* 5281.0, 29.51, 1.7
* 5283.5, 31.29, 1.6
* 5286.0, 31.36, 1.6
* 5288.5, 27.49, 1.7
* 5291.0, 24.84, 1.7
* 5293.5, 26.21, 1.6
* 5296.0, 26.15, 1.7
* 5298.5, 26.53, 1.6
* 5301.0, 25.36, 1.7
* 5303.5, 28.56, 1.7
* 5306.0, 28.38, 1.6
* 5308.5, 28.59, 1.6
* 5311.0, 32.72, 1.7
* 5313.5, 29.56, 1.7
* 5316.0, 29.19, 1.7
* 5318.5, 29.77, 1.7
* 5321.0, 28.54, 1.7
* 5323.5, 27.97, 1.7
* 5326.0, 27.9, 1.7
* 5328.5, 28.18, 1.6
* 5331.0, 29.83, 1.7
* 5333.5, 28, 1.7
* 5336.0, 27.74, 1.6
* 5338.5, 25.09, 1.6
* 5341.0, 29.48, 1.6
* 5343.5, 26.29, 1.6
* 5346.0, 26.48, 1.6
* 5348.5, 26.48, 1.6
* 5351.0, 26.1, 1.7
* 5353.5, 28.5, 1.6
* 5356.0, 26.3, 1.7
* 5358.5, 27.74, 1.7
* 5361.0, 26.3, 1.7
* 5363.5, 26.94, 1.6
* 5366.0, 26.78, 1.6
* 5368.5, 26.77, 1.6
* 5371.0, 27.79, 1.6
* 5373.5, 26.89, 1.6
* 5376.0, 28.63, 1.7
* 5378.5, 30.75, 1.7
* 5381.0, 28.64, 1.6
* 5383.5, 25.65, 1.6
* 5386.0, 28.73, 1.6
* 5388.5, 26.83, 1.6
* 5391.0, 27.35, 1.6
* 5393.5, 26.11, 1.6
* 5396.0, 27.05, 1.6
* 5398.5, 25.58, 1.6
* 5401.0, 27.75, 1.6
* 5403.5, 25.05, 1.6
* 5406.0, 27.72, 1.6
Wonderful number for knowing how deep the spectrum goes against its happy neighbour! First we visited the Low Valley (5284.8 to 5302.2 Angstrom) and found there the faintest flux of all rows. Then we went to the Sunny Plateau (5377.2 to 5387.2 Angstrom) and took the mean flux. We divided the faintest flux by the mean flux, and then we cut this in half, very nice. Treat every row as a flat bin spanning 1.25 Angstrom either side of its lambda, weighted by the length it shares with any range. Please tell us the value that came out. 0.44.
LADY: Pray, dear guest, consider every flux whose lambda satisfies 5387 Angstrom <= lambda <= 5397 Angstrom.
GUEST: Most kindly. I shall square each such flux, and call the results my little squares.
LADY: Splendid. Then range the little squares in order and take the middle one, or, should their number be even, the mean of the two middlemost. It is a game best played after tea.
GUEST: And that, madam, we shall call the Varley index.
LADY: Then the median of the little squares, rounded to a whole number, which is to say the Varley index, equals 726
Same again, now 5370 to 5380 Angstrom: 796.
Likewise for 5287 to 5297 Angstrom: 685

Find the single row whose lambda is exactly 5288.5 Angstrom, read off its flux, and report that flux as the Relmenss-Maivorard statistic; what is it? 27.49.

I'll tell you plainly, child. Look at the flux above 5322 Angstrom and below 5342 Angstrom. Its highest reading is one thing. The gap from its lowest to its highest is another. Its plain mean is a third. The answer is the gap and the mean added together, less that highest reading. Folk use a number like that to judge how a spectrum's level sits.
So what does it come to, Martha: 2.9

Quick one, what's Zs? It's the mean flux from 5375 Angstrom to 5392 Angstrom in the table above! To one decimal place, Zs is 28.1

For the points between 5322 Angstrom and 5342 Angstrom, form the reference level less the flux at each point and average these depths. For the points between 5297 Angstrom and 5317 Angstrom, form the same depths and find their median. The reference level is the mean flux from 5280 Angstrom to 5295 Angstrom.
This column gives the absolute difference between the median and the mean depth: 0.6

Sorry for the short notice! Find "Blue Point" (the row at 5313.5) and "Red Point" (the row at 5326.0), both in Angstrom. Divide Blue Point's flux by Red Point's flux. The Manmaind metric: 1.06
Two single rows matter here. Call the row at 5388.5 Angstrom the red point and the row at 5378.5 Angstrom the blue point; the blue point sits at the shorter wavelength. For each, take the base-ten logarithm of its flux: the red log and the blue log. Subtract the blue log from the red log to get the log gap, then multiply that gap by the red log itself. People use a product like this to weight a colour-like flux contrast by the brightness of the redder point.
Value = -0.08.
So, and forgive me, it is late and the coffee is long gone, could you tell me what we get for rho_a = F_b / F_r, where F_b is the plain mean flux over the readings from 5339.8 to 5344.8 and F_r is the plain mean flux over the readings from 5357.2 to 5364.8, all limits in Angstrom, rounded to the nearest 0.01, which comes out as 1.03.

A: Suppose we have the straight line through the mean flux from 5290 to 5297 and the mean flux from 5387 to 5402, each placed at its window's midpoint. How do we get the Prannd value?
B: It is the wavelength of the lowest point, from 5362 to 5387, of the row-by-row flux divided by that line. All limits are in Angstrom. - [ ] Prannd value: 5383.5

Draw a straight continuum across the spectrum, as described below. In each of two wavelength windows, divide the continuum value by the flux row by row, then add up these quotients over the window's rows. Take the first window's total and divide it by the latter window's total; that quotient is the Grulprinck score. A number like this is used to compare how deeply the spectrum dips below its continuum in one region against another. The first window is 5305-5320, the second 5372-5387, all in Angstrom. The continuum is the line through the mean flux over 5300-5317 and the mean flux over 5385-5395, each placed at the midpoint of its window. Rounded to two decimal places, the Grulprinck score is 1.00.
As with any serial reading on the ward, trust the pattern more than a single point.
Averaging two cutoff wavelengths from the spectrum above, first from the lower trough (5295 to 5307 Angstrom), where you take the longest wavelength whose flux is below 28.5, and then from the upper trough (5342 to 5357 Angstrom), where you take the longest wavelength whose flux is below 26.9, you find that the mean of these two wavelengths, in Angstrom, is 5331.0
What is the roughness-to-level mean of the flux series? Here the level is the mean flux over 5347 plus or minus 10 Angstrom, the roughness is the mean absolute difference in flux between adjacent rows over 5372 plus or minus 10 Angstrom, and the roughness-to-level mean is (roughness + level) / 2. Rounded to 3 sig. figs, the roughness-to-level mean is 14.0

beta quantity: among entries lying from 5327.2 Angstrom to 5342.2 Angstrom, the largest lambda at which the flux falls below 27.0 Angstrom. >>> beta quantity 5338.5 Angstrom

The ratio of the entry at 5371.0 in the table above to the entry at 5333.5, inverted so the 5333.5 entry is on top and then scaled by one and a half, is 1.51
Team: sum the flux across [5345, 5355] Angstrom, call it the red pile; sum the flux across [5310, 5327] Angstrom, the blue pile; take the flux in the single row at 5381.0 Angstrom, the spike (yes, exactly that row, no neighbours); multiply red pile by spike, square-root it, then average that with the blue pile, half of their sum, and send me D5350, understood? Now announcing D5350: 131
